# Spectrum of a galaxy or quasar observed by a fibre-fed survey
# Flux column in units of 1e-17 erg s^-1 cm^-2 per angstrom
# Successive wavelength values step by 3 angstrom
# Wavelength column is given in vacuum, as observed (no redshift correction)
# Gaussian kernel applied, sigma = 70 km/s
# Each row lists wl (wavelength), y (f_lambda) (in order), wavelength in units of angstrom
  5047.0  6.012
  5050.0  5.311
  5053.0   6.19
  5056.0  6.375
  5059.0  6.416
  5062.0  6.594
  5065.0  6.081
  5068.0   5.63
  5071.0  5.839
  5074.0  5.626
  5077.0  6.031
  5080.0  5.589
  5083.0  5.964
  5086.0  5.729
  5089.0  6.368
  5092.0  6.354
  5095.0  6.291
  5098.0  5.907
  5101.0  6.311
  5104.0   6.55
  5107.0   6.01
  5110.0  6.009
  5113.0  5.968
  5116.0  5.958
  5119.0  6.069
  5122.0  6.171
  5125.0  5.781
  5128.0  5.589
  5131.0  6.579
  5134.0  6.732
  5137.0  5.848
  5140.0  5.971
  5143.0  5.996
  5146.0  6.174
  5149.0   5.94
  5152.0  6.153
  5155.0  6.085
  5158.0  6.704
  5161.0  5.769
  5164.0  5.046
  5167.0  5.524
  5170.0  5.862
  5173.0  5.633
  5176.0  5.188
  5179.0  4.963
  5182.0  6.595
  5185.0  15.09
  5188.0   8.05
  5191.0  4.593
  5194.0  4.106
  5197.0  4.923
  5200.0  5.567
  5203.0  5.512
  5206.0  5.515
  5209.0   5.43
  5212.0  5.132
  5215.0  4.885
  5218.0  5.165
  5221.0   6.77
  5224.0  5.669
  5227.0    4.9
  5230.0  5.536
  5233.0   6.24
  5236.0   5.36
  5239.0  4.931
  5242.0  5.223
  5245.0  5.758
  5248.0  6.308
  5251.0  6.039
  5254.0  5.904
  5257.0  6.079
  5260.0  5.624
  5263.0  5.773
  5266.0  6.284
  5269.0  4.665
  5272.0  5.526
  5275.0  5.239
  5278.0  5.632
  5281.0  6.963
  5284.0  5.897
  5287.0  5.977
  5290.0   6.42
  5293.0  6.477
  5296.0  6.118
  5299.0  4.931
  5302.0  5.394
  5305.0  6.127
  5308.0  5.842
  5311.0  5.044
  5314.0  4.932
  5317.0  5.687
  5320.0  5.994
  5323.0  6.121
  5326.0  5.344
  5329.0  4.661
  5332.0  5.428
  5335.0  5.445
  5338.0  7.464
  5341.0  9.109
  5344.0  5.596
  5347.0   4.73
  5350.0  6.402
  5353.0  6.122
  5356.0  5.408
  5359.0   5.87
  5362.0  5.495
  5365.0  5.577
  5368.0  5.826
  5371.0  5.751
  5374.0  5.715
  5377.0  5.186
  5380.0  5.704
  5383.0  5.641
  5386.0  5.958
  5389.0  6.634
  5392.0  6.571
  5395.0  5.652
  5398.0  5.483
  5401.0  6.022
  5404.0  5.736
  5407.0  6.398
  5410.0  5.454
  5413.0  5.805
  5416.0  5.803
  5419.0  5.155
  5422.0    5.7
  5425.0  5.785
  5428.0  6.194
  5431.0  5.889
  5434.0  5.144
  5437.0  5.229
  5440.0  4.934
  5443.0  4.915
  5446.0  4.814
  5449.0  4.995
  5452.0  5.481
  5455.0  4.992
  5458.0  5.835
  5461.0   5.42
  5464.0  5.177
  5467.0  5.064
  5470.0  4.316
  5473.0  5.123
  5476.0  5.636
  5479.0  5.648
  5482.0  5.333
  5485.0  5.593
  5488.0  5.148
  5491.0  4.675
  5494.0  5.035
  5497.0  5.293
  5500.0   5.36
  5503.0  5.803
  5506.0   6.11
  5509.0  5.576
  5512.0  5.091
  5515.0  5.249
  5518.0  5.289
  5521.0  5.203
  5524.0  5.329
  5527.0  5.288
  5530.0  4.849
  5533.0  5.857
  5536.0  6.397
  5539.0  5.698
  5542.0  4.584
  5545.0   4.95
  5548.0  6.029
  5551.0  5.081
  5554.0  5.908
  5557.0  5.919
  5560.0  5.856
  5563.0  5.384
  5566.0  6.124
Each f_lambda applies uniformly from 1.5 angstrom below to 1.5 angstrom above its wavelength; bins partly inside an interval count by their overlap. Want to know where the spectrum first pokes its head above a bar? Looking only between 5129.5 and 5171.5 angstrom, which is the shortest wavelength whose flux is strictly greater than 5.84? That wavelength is 5131.0 angstrom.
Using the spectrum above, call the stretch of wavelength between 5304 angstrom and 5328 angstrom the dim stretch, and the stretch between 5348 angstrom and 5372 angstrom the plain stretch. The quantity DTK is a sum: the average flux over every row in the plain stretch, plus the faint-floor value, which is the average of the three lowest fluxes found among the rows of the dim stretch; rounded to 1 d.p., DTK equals 10.9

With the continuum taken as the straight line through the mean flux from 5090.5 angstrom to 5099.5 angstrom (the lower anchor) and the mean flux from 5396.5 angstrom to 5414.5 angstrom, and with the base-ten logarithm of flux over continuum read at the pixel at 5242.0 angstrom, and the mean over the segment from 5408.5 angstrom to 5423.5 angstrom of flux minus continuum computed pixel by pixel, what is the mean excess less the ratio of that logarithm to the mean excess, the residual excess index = -0.50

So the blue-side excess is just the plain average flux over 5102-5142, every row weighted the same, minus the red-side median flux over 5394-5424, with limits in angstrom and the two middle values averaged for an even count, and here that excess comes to 0.38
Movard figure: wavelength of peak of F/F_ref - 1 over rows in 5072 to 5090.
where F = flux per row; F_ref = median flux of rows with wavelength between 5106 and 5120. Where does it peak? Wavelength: 5089.0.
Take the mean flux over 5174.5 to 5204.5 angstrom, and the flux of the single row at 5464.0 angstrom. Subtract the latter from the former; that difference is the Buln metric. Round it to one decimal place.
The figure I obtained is 1.3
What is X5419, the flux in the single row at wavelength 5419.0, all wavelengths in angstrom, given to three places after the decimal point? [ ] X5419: 5.155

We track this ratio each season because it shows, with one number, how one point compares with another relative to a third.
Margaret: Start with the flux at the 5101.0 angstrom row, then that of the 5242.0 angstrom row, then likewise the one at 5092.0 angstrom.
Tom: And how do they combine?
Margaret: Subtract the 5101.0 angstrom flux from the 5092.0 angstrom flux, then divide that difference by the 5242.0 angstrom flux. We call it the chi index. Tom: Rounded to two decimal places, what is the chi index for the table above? 0.01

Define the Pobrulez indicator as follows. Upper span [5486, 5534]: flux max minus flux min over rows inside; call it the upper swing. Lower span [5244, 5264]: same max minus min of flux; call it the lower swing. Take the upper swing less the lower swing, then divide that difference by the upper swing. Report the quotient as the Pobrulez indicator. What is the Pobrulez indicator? 0.5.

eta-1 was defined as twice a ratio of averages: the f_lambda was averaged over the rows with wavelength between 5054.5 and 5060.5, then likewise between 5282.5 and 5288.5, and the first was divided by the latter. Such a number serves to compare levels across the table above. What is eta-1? 2.15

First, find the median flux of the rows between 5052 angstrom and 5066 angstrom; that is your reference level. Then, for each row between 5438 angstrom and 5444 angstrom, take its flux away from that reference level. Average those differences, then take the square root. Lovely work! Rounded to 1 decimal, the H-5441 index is 1.2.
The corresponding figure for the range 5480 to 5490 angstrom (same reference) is 1.0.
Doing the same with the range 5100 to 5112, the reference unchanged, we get 0.4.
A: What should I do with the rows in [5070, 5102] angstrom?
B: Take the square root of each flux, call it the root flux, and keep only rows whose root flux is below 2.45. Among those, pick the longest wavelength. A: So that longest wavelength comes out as 5098.0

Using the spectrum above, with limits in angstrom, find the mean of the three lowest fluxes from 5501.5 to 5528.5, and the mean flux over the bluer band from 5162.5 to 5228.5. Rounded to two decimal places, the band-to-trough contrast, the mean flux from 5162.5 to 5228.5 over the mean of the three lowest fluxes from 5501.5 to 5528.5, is 1.14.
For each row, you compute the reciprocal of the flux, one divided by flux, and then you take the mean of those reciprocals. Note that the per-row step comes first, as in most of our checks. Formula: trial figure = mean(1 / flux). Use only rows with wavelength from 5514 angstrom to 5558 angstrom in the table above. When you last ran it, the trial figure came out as 0.185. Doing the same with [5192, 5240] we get 0.189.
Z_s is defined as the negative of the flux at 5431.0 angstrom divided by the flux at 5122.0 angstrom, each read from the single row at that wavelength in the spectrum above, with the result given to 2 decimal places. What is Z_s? -0.95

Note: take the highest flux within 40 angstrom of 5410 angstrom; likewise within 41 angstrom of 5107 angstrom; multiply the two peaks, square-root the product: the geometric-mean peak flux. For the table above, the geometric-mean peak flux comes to 6.7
